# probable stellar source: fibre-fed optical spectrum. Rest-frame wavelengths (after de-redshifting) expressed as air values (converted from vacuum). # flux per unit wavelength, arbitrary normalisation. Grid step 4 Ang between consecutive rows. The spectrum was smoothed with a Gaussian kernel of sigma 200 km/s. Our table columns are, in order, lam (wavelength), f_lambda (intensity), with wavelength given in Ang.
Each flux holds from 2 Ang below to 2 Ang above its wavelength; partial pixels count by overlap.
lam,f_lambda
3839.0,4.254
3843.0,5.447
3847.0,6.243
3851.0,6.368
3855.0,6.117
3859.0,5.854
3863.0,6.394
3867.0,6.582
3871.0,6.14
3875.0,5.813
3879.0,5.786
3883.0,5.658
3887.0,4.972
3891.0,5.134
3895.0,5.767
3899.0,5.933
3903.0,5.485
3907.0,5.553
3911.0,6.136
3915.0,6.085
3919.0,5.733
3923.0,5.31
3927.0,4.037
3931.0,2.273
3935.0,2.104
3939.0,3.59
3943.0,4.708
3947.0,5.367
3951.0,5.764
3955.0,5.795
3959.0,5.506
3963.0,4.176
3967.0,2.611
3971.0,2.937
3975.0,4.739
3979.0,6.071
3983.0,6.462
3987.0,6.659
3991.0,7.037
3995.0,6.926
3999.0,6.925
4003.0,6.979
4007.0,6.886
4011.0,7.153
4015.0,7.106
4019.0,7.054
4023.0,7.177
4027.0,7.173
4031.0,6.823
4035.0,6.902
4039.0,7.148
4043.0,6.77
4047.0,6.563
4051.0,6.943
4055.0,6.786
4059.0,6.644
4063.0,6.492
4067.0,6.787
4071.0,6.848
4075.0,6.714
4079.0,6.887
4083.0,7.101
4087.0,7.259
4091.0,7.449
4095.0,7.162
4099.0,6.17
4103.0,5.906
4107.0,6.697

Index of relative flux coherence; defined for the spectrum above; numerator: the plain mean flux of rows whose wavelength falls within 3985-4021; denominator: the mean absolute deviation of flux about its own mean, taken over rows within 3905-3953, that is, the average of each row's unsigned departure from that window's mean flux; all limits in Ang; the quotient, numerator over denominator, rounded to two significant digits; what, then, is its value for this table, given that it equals 6.1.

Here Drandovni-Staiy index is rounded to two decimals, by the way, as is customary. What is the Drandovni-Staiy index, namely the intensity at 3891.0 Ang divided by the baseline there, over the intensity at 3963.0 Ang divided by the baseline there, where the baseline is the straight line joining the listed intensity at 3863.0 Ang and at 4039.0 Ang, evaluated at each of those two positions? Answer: 1.29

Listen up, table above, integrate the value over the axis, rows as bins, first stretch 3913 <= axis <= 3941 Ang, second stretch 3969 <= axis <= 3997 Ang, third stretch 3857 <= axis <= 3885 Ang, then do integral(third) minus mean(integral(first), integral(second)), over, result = 29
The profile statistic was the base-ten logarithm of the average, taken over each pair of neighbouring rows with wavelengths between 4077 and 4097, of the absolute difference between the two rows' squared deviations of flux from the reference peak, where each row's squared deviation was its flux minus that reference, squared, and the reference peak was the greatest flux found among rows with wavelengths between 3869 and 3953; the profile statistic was -0.34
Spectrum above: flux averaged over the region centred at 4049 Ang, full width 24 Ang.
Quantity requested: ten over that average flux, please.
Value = 1.47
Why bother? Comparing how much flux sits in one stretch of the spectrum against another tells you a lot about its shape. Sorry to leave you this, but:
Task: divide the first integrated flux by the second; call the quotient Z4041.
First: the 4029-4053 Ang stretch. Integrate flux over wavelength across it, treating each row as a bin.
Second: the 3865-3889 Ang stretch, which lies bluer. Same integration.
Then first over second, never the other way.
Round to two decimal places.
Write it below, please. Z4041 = 1.18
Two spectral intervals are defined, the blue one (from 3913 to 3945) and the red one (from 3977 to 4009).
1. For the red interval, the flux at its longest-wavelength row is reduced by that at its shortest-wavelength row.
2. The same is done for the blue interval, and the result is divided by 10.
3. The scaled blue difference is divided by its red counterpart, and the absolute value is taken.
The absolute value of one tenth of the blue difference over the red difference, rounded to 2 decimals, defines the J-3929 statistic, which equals 0.17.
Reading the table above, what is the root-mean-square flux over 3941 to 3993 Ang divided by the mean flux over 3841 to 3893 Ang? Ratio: 0.9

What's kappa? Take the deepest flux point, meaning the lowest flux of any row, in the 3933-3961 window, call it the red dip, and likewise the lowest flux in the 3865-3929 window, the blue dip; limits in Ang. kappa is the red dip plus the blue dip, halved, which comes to 3.1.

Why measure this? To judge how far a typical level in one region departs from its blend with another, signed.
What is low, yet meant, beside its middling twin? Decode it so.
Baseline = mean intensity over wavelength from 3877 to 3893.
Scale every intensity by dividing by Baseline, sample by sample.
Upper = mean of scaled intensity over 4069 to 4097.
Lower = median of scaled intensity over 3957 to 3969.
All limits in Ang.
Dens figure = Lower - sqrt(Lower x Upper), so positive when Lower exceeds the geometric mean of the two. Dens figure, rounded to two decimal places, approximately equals -0.23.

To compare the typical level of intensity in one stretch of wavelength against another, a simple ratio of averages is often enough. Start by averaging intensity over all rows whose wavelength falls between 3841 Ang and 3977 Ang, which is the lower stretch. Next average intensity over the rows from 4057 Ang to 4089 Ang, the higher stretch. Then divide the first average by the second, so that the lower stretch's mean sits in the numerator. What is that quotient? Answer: 0.76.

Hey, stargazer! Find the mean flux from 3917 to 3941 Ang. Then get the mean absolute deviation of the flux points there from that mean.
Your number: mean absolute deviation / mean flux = 0.31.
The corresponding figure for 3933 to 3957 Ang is 0.25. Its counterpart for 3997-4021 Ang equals 0.01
